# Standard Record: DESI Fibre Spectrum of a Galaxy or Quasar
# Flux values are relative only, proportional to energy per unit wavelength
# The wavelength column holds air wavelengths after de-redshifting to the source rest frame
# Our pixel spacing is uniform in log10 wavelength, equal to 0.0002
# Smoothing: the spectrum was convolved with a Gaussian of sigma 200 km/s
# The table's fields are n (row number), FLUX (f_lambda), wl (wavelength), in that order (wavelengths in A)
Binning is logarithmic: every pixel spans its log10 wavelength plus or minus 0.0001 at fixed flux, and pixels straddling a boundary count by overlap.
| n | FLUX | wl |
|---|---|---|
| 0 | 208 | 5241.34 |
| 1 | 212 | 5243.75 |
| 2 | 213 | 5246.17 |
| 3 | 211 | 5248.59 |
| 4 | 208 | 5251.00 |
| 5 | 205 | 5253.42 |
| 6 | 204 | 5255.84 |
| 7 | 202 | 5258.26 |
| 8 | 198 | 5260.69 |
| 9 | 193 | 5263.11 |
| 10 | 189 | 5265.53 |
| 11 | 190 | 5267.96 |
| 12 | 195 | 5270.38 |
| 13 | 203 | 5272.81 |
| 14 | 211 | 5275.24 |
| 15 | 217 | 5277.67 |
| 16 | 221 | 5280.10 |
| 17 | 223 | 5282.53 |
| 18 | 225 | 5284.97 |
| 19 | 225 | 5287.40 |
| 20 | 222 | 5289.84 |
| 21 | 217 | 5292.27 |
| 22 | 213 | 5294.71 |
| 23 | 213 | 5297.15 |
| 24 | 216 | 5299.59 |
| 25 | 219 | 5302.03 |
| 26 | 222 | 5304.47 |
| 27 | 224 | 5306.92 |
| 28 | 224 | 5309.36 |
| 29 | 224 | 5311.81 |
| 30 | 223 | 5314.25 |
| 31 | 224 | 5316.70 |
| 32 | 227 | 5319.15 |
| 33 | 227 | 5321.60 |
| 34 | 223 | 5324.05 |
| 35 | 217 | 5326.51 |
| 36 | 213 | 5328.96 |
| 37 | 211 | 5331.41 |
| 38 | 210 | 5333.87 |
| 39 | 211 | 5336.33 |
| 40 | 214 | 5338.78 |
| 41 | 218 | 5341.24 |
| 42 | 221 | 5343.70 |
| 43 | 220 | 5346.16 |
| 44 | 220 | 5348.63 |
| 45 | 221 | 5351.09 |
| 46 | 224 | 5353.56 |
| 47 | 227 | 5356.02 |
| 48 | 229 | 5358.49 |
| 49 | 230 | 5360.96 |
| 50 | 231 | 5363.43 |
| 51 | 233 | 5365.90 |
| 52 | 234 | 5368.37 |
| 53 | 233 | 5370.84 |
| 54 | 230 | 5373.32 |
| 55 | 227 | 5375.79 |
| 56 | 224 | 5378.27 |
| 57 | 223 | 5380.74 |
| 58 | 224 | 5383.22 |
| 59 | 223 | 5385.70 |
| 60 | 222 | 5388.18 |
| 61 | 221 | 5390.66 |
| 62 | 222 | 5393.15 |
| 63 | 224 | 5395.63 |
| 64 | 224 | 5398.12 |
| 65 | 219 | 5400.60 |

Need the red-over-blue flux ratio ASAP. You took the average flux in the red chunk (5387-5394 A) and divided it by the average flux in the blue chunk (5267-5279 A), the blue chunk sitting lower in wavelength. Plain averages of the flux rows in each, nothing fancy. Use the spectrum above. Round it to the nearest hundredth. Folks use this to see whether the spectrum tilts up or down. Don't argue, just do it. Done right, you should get 1.09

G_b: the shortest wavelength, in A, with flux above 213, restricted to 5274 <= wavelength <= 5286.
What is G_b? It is 5277.67 A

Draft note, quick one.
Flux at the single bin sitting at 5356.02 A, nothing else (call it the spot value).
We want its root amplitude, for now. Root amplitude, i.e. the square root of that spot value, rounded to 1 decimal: 15.1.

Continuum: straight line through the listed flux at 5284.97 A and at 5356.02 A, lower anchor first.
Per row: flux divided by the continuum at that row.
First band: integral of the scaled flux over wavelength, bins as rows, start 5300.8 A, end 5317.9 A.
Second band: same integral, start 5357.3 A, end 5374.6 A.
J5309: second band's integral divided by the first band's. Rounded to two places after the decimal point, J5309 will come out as 1.04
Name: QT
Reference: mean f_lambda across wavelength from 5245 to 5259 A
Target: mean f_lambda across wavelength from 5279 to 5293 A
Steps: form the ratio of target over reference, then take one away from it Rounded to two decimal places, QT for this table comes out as 0.07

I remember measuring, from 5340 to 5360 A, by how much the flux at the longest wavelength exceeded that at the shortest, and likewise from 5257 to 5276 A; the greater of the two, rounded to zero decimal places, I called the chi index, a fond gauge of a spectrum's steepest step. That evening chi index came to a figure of 11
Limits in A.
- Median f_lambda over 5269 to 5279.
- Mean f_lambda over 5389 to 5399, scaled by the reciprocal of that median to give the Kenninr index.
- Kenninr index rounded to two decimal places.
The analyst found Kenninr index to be 1.08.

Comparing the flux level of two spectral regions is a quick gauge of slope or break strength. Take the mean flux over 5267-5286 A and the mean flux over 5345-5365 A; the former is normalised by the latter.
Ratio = 0.94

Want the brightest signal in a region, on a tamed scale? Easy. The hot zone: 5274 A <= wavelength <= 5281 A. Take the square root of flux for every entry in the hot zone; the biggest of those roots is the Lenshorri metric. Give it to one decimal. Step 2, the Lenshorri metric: 14.9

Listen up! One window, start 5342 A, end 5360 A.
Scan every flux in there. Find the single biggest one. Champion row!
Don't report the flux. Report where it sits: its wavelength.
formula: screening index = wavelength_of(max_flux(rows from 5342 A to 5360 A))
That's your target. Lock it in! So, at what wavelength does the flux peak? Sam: 5358.49 A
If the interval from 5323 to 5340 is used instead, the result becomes 5324.05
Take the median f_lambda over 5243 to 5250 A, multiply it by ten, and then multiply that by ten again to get 21200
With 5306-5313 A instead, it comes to 22400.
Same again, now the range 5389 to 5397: 22200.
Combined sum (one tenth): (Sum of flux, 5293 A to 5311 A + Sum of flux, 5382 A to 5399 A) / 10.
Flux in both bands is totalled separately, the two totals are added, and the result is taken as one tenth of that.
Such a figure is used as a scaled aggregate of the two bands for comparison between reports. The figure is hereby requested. 309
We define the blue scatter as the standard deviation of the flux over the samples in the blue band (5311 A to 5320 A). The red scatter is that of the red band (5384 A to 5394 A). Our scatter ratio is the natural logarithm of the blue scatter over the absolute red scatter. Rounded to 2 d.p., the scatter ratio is 0.75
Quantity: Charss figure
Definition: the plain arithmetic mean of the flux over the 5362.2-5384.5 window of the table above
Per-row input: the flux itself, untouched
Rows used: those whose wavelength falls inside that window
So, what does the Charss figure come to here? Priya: 229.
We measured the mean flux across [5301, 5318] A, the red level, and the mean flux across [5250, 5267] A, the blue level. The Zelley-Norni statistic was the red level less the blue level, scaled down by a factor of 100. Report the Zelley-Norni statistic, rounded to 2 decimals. 0.23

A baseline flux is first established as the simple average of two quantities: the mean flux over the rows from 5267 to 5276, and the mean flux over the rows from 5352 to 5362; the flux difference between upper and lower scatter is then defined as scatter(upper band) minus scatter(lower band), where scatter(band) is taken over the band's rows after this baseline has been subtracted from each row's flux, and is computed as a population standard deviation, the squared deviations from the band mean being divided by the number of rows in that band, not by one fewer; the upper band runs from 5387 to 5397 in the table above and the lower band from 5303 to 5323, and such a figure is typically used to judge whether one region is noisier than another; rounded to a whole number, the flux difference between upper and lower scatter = -1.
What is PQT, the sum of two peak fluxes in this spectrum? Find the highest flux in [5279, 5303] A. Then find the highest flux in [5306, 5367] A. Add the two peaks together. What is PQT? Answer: 458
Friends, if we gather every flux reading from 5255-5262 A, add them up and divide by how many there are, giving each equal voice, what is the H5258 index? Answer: 201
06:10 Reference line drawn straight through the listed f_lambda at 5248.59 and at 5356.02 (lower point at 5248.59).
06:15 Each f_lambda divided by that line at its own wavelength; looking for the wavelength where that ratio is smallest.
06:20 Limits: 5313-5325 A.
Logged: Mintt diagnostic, 5324.05 A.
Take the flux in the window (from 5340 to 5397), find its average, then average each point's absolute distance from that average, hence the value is 4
